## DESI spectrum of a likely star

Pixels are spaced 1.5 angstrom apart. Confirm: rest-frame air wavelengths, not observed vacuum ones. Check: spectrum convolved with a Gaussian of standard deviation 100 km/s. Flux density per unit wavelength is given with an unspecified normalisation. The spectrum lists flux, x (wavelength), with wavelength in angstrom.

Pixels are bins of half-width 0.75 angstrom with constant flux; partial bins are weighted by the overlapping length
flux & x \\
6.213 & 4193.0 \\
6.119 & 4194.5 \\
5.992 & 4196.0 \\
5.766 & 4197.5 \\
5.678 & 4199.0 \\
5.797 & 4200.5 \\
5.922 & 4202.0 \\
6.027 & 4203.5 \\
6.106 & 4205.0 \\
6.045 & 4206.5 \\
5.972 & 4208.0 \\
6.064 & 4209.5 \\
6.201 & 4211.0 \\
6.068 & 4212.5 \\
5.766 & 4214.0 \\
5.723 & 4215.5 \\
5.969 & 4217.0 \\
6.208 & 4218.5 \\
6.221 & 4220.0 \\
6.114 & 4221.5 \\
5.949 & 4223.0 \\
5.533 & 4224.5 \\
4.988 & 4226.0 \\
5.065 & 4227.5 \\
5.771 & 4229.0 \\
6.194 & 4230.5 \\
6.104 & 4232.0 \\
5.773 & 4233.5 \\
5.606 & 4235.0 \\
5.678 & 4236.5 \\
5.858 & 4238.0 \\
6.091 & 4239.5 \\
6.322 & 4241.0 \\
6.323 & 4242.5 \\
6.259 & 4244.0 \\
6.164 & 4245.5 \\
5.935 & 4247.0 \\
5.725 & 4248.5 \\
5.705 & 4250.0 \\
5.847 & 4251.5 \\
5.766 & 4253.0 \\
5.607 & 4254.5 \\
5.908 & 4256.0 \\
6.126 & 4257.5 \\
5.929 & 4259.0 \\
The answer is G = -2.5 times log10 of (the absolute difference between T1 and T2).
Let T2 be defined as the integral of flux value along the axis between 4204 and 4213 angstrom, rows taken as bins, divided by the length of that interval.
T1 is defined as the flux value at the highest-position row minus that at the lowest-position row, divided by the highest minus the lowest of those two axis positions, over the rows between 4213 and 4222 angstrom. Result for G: -1.95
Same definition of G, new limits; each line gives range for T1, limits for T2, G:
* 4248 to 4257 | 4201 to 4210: -1.94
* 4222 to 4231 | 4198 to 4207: -1.93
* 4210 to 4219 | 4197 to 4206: -1.93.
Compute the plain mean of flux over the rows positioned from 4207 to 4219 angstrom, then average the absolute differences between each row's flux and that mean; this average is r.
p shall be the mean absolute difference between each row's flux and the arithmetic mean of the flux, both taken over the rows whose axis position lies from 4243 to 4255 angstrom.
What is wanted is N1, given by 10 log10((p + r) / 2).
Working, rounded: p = 0.18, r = 0.14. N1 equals -7.9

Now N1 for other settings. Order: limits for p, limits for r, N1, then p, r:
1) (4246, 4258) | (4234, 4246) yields -7.3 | 0.13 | 0.24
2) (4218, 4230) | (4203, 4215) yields -6.2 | 0.40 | 0.08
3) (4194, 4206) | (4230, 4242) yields -7.5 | 0.14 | 0.22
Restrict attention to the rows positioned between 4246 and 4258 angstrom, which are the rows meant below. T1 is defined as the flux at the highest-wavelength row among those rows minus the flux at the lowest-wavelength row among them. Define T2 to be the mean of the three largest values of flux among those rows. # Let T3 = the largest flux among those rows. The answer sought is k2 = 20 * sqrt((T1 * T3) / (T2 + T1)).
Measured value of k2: 9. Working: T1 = 0.19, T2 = 5.99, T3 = 6.126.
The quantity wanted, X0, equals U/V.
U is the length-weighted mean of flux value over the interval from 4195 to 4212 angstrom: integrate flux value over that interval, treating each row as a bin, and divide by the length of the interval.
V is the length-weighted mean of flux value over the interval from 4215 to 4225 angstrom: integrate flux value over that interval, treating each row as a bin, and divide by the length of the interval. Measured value 1.00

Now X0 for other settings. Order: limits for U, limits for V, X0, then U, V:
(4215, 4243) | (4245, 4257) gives 1.01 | 5.87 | 5.831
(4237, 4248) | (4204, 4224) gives 1.02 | 6.12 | 6.025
